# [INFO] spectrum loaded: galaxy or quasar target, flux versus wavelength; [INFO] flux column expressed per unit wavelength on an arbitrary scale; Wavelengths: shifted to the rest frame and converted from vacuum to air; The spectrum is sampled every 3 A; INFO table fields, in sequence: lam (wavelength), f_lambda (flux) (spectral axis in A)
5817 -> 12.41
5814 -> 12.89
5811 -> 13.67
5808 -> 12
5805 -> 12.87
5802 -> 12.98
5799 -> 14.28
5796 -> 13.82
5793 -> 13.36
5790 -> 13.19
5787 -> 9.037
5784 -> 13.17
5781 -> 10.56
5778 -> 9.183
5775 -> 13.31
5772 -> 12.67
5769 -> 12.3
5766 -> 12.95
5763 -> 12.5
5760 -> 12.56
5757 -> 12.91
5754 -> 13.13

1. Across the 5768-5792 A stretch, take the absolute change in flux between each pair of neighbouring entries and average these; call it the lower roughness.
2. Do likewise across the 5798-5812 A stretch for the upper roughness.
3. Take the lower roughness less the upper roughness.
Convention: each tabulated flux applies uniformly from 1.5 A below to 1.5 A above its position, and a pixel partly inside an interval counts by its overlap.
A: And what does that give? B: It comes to 1.5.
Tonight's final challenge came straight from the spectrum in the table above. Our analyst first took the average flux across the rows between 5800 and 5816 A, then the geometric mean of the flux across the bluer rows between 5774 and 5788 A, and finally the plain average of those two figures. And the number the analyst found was 11.9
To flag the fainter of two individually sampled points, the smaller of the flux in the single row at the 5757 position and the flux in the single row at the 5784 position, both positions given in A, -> 12.9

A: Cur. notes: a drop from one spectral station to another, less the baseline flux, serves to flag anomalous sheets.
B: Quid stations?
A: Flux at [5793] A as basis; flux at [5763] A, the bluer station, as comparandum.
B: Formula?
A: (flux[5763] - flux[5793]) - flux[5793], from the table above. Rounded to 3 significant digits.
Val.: -14.2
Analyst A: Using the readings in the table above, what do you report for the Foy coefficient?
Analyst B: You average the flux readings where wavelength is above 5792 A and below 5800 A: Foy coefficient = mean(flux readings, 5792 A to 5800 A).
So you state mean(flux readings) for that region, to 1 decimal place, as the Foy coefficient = 13.8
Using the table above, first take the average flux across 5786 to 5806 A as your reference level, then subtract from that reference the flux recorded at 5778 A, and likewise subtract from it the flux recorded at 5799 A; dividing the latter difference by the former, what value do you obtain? 0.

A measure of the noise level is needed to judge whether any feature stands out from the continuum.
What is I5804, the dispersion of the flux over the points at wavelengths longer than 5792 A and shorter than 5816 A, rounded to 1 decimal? 0.7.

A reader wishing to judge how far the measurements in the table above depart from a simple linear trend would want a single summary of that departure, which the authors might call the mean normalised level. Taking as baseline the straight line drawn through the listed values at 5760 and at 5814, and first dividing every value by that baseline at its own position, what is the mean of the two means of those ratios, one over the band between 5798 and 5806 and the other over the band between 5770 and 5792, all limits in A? 0.98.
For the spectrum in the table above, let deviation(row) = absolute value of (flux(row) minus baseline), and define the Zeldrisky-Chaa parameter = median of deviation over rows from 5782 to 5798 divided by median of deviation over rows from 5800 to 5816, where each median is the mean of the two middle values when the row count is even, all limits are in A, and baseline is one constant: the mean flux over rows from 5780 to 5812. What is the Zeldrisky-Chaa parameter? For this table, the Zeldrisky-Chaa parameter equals 2.1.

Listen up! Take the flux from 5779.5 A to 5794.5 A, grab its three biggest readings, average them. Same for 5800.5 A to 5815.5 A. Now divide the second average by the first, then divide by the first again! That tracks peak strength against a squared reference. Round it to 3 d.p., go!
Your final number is 0.075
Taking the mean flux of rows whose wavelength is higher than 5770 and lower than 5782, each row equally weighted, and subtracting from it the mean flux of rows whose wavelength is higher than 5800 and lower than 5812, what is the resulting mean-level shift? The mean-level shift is -1.4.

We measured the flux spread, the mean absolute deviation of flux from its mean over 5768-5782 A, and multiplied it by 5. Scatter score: 7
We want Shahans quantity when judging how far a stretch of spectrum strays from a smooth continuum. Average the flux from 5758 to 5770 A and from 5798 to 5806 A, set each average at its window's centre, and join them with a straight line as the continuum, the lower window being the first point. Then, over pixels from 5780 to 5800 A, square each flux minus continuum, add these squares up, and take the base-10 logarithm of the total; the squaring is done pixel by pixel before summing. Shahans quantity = 1.4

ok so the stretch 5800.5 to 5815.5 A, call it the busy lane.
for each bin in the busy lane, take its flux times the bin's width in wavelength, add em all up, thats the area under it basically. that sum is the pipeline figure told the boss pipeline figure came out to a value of 193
